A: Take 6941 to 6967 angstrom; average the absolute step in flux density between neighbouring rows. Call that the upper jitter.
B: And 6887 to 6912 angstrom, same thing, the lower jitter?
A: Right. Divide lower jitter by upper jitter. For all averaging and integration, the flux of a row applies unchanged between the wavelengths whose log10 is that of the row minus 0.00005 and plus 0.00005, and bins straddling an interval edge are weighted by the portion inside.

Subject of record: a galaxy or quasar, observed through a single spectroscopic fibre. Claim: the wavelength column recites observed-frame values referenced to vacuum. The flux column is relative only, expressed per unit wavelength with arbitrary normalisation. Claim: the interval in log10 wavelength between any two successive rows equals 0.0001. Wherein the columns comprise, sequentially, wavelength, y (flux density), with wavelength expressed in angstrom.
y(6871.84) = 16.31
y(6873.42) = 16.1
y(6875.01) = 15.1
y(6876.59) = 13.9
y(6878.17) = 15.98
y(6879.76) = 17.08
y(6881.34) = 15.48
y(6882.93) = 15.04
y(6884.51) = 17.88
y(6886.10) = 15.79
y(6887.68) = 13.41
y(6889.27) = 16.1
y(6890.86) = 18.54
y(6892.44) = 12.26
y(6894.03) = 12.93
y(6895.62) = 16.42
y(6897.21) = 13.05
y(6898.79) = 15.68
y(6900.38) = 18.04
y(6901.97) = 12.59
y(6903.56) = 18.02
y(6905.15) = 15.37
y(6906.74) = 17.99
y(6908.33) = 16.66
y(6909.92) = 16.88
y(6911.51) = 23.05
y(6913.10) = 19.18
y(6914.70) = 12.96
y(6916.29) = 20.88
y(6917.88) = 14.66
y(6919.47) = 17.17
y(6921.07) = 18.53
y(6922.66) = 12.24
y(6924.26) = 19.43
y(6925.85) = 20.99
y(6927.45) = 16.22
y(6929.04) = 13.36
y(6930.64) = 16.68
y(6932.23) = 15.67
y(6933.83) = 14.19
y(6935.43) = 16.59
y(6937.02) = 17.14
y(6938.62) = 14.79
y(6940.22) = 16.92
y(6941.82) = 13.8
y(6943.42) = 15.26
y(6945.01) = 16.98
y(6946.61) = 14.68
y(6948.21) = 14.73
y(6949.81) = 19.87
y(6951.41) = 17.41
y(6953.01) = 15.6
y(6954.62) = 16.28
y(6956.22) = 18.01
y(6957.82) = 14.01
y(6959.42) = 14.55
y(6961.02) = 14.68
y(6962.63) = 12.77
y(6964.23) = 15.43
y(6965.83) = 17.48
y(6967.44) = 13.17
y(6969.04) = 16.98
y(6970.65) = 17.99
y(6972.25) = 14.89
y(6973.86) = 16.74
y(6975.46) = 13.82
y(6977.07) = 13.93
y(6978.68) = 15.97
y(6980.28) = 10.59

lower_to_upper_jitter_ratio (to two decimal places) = 1.67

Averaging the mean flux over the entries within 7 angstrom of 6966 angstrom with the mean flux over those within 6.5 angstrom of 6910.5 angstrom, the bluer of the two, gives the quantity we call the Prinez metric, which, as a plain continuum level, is 16.6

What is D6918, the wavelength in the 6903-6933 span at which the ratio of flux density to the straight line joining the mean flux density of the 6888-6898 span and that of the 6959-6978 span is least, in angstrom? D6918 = 6922.66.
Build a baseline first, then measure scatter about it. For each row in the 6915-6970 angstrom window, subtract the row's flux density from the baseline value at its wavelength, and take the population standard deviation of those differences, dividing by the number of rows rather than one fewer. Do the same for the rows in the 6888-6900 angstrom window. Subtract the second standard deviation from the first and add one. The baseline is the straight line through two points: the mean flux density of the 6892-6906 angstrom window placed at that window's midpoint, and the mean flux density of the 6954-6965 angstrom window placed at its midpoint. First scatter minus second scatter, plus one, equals 1.0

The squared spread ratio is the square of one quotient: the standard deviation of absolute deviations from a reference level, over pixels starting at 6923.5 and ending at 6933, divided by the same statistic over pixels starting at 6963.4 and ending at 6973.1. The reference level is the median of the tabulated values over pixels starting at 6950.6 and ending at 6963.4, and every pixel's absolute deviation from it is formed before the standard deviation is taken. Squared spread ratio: 3.7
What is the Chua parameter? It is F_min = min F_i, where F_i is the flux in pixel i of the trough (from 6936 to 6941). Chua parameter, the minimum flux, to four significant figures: 14.79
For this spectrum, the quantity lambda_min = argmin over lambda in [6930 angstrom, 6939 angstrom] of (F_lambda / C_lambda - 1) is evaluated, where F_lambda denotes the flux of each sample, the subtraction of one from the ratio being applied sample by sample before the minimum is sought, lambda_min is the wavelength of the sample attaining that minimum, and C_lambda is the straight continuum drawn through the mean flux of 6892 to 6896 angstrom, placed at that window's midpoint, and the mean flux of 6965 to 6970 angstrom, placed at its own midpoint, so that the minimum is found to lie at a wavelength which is 6933.83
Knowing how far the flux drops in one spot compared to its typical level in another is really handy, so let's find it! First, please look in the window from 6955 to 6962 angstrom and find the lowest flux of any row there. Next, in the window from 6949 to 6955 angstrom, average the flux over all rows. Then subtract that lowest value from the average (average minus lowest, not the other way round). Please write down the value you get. 3.3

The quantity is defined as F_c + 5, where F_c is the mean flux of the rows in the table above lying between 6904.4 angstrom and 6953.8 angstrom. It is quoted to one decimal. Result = 21.6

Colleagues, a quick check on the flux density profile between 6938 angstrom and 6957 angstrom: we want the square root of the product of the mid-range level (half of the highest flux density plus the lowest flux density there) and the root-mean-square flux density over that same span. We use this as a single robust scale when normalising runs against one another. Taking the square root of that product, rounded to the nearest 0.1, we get 16.6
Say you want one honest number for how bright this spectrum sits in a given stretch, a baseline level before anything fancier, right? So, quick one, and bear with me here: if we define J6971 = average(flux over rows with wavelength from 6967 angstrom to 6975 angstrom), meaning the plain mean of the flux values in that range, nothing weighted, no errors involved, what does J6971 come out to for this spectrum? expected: 16.0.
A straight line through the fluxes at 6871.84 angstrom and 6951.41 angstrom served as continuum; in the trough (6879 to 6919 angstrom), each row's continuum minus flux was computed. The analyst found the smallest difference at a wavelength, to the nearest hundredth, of 6911.51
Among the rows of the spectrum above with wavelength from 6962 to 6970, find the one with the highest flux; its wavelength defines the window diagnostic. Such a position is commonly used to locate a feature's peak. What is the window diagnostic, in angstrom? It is 6965.83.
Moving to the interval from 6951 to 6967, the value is 6956.22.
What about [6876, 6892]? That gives 6890.86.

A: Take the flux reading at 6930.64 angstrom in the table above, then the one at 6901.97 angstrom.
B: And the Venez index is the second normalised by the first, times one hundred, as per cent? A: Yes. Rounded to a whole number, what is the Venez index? 75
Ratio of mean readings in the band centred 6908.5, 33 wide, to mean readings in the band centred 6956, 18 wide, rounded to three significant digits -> 1.04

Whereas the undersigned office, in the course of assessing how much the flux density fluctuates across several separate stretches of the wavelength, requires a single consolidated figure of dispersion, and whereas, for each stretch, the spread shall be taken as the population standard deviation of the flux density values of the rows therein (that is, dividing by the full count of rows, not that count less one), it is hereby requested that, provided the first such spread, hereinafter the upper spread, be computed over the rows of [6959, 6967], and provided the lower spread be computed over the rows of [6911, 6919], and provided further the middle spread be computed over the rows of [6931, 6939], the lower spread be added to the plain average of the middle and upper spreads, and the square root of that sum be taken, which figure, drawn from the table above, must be 2.3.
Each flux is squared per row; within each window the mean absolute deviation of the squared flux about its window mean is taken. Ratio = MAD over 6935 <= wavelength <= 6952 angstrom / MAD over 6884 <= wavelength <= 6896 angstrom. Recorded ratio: 0.79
